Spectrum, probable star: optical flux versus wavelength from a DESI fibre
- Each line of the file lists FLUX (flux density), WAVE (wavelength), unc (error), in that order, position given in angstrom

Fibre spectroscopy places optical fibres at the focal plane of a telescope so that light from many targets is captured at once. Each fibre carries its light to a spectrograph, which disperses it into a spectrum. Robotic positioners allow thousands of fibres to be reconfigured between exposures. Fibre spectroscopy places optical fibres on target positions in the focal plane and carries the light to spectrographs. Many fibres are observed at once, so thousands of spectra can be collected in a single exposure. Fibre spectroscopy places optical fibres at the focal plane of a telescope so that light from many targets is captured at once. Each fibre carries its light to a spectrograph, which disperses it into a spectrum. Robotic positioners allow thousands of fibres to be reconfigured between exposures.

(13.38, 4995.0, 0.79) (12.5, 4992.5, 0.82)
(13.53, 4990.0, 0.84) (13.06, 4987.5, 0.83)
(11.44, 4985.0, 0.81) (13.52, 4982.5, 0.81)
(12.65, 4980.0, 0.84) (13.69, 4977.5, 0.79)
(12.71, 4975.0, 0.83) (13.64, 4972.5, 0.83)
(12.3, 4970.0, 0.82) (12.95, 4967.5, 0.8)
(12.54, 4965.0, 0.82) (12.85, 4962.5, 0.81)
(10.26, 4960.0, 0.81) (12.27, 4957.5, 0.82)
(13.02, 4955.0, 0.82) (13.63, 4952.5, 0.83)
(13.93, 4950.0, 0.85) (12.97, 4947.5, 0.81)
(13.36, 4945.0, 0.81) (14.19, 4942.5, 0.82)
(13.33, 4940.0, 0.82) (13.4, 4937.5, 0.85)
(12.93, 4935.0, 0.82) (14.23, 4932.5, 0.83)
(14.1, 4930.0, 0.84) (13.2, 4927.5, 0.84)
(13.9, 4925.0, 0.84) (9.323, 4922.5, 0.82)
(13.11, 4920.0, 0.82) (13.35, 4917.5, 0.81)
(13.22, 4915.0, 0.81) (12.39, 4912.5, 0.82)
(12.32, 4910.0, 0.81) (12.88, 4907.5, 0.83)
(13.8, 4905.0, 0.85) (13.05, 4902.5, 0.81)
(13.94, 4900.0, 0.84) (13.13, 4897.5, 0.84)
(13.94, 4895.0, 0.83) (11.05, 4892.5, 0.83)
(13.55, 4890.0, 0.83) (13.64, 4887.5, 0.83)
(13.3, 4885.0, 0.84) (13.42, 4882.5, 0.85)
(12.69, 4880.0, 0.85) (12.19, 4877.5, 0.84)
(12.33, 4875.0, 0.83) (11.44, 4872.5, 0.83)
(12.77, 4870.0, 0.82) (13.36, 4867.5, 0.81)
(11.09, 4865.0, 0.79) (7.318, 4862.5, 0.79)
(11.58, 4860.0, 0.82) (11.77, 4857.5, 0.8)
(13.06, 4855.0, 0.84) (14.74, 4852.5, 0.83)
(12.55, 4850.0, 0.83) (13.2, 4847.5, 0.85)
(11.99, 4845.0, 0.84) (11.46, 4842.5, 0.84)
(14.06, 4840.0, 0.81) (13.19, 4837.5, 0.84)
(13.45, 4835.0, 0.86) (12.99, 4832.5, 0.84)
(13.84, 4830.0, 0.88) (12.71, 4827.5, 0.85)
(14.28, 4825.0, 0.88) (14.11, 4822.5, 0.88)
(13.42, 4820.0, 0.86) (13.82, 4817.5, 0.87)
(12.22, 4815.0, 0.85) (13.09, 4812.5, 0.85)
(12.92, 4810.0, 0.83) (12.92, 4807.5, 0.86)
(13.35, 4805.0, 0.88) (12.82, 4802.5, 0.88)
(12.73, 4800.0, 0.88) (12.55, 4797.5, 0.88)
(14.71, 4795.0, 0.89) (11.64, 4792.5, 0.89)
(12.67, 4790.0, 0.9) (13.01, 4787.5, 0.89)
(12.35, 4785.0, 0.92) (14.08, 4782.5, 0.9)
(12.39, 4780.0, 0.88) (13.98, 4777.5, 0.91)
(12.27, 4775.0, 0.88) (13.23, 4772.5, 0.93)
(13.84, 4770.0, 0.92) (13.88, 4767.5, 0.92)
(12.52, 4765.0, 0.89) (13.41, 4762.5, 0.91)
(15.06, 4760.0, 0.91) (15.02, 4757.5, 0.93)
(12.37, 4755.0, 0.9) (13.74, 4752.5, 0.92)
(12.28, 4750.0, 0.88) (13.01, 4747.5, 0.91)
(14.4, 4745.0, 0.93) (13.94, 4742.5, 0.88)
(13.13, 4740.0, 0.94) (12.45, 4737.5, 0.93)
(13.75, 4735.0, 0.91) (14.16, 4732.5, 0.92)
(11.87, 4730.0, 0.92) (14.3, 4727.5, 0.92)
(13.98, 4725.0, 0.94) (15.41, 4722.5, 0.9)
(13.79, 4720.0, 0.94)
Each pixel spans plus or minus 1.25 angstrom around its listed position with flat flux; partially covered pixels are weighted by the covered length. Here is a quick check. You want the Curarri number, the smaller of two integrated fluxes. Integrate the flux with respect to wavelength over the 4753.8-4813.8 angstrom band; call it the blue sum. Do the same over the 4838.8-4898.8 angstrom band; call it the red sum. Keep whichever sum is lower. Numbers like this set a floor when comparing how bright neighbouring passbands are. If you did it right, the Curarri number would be 749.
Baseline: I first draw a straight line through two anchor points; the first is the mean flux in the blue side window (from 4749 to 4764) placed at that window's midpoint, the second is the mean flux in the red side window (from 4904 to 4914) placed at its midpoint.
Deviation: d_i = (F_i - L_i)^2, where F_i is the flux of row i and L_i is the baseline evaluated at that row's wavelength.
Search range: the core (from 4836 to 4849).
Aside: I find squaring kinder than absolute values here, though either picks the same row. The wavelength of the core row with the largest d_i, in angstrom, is 4842.5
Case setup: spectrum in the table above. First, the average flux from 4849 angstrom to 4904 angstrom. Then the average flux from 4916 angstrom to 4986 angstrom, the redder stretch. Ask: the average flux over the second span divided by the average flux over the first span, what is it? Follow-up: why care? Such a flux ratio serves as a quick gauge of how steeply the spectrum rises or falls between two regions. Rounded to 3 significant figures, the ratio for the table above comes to 1.03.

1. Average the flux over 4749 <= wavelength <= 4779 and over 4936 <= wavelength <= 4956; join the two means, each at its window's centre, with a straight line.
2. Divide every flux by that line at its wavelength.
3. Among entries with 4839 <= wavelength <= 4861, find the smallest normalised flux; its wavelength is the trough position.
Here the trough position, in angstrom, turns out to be 4842.5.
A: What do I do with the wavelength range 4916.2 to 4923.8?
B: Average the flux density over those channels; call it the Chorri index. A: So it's 11.9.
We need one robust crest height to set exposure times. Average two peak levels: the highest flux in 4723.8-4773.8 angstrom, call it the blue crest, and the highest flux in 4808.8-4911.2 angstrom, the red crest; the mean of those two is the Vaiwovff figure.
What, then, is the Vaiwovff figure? 14.90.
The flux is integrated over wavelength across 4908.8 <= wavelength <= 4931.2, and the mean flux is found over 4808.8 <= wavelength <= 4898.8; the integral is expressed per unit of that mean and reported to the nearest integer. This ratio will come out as 22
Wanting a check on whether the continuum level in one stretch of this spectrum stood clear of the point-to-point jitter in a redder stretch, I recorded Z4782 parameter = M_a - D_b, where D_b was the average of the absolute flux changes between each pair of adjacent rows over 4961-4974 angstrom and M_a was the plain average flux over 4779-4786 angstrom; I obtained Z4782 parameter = 12.3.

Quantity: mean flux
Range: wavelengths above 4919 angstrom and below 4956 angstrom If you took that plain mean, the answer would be 13.24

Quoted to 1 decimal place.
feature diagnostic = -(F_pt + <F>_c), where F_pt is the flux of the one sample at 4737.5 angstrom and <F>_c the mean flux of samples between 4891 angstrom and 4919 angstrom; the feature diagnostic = -25.5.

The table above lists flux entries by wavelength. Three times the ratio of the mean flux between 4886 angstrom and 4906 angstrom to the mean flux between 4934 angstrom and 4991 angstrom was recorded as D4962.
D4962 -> 3.07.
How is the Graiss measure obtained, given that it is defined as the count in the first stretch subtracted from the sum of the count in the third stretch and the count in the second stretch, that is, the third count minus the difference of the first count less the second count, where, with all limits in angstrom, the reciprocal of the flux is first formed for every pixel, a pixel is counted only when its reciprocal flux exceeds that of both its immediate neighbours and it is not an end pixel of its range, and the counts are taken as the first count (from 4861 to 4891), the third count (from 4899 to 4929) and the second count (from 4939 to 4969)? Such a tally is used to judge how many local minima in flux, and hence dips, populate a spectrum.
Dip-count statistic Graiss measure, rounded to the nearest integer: 3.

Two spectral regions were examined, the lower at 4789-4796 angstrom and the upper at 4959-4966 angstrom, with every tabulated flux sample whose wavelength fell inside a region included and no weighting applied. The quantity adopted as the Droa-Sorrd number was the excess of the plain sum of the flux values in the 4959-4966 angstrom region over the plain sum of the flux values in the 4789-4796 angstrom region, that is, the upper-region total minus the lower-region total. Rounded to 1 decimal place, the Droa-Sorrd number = -3.4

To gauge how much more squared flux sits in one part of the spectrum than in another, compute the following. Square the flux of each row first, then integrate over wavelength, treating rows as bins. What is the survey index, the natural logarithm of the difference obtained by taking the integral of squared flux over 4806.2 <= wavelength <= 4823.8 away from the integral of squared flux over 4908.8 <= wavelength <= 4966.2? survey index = 8.8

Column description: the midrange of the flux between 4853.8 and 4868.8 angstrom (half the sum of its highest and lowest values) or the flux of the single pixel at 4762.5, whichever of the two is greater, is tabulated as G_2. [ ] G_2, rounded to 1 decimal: 13.4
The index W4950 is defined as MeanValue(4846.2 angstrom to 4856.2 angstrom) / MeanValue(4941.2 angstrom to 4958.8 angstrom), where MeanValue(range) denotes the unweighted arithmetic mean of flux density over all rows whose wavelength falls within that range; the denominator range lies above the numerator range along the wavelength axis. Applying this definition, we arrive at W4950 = 1.00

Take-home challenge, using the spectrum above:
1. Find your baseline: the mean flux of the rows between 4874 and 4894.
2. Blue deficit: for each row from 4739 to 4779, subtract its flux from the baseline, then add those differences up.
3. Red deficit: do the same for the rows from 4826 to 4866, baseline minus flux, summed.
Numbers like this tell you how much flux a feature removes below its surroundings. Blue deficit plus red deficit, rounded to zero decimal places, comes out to -6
